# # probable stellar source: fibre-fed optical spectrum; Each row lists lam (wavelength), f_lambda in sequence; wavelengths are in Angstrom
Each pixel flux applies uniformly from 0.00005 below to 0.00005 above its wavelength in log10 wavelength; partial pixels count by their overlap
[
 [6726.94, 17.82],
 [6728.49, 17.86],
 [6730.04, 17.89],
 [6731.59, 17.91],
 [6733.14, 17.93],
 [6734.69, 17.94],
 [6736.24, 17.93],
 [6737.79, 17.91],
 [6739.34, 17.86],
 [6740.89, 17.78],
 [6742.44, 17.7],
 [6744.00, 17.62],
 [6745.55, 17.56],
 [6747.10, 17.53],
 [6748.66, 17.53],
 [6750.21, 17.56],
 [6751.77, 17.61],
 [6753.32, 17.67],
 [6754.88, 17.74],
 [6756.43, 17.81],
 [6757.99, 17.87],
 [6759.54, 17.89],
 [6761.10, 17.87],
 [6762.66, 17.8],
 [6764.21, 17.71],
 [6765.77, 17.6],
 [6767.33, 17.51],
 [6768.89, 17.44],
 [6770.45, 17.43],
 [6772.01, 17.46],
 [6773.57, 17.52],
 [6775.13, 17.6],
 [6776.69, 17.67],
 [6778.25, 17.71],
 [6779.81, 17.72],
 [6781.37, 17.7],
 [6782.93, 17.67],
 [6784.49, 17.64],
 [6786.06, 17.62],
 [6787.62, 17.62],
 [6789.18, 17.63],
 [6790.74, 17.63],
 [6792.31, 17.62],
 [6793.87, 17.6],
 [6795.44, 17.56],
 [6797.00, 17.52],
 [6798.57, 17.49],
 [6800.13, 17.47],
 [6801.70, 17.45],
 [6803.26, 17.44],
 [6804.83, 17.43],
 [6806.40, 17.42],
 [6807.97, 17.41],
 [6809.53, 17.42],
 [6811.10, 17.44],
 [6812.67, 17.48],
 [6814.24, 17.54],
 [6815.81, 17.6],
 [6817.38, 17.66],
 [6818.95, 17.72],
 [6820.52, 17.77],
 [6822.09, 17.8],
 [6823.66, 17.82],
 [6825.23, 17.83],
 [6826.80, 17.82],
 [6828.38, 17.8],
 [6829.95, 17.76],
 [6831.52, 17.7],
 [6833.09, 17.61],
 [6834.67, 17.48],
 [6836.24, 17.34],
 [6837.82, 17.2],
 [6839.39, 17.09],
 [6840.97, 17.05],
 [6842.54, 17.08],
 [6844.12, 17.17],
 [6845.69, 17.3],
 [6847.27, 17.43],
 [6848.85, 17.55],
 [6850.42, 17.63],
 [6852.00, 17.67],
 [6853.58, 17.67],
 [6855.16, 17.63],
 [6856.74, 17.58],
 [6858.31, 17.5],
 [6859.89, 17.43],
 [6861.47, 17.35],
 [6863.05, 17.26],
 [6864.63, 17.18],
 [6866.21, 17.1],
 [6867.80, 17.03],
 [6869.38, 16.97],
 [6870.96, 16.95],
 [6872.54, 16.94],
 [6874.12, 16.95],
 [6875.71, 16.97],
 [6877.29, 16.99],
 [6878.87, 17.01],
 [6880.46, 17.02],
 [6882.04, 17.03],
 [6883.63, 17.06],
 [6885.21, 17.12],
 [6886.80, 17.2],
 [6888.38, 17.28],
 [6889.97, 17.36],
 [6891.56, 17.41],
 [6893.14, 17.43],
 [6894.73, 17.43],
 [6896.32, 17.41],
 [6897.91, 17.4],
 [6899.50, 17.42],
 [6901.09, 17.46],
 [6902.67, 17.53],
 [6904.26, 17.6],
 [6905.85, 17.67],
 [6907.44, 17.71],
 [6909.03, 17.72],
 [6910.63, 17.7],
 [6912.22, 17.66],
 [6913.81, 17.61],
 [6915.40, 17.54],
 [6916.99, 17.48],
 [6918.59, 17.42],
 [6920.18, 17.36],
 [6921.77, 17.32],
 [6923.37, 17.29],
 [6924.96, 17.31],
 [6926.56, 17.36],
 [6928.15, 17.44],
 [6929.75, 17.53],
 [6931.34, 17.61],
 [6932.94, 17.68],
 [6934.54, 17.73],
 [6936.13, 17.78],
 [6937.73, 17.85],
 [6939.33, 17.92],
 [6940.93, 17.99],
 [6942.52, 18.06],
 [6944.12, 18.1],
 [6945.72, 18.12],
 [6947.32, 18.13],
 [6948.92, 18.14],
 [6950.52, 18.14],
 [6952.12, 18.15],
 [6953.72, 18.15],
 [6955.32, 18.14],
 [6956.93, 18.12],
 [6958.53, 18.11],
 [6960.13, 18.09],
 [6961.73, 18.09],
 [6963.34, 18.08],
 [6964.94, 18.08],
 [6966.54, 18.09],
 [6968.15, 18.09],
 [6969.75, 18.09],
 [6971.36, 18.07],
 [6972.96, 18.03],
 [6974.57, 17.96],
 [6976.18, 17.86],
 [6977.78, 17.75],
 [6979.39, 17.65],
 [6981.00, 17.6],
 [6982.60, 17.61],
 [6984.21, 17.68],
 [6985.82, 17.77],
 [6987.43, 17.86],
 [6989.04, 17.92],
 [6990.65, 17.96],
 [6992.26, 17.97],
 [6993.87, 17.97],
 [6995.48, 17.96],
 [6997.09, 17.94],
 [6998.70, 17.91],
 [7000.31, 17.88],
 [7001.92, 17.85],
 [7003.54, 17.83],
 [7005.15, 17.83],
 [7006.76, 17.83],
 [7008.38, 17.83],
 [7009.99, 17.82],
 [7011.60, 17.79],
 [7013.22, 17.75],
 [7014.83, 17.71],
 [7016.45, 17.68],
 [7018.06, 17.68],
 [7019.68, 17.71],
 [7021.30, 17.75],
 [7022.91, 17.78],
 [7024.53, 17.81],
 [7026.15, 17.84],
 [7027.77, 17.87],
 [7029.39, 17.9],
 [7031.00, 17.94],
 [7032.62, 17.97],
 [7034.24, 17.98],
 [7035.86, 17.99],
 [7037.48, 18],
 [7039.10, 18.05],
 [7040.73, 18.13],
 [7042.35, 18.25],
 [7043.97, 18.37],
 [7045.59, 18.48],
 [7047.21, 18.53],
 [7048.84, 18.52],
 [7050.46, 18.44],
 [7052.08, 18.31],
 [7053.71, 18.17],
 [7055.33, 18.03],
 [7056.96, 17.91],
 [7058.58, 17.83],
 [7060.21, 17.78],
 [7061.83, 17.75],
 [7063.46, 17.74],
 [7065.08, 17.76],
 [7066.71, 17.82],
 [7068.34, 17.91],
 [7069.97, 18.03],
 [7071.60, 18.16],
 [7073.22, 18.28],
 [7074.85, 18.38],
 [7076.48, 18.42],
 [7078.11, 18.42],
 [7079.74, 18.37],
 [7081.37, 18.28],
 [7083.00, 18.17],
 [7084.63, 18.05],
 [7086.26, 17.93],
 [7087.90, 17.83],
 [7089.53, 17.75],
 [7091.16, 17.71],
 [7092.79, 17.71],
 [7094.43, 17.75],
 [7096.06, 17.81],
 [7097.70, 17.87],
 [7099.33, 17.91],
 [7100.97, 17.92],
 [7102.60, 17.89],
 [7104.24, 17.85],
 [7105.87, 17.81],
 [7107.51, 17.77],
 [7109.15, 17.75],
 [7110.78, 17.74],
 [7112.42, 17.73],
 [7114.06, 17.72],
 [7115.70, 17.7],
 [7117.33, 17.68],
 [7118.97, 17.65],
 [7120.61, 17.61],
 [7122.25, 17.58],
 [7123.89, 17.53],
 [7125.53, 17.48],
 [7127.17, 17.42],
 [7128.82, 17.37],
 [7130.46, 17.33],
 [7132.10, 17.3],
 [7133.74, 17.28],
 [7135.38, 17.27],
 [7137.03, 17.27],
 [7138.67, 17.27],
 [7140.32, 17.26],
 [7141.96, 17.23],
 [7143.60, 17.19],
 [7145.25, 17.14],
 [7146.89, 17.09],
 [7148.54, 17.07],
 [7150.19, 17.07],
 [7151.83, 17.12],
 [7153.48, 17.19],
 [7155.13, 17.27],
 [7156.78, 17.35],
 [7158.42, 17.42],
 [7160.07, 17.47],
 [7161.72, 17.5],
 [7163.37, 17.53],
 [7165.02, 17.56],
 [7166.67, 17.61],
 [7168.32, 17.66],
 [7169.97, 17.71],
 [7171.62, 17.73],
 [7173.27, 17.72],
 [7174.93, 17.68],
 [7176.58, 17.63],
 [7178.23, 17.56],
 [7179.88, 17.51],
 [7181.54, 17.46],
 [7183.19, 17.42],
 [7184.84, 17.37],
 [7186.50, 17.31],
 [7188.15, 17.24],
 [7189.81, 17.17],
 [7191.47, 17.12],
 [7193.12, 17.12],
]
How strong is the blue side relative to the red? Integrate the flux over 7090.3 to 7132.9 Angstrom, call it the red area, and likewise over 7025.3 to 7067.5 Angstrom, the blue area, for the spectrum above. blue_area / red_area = 1.01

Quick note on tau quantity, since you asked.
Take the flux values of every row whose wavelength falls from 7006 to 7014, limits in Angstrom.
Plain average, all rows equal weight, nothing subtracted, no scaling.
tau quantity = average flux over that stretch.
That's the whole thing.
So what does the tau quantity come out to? 17.8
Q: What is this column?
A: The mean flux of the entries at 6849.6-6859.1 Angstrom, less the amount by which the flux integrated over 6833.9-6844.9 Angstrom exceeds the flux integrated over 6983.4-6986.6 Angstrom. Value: -115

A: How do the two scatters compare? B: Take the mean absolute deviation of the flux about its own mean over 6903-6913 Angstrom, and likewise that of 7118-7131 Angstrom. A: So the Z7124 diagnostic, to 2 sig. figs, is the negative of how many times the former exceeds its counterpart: -0.35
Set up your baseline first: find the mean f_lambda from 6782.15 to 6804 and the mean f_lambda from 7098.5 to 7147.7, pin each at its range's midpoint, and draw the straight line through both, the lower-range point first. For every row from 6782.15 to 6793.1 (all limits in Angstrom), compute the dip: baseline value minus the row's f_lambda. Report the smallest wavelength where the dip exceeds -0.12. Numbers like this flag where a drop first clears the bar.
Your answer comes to 6782.93 Angstrom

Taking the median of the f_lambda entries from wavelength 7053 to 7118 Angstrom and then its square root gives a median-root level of 4.22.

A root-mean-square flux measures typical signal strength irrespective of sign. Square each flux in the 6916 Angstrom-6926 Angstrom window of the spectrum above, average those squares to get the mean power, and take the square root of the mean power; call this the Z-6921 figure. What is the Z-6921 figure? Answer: 17.4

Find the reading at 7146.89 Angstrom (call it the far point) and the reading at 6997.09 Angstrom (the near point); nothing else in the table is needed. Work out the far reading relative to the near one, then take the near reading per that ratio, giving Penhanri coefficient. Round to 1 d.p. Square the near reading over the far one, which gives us 18.8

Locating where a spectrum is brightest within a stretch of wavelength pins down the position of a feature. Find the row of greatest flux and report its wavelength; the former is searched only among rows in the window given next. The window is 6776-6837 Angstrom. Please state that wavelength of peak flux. 6825.23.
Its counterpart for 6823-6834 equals 6825.23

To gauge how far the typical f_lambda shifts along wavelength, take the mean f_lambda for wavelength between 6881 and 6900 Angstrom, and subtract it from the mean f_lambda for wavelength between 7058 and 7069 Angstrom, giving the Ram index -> 0.5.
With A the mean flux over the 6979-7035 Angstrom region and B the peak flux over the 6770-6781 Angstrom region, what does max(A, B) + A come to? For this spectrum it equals 35.65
